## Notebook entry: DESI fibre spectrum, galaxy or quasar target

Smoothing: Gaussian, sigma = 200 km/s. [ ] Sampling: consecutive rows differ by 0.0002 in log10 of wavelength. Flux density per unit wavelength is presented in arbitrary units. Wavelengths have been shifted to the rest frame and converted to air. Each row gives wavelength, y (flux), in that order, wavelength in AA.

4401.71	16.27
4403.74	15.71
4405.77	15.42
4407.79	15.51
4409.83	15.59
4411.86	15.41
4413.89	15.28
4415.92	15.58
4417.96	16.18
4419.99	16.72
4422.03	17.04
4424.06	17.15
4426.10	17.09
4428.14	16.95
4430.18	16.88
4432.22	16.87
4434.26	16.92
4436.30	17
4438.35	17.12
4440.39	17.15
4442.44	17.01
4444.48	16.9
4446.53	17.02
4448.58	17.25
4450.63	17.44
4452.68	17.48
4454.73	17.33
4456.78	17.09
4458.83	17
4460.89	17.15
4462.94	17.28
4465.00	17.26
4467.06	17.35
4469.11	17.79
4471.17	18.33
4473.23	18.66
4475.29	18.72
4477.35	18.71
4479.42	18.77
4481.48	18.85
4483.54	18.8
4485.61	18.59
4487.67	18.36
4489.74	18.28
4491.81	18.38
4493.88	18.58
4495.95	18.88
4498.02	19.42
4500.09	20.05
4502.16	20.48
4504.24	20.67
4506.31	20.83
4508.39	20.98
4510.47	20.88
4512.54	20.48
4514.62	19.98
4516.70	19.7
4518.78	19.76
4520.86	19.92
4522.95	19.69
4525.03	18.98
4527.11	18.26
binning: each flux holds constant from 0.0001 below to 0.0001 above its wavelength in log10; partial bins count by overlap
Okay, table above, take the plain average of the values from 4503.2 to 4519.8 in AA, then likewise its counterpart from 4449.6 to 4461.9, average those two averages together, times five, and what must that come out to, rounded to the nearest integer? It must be 94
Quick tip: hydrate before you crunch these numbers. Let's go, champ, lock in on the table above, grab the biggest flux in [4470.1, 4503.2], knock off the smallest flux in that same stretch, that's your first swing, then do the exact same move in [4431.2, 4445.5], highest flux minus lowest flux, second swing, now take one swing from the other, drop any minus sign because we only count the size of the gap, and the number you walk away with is 1.9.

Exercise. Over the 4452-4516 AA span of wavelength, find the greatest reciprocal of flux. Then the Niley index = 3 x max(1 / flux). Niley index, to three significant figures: 0.176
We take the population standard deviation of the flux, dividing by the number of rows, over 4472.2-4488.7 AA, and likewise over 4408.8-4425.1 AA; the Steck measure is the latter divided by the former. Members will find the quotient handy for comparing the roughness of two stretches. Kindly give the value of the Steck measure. 5.0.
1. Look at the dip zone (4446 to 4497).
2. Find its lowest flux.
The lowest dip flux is 17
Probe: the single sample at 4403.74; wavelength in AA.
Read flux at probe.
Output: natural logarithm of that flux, 2.75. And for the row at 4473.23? 2.93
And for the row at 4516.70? 2.98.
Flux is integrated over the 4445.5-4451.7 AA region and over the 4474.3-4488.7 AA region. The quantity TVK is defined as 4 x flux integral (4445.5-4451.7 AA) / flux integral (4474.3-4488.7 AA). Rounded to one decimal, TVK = 1.6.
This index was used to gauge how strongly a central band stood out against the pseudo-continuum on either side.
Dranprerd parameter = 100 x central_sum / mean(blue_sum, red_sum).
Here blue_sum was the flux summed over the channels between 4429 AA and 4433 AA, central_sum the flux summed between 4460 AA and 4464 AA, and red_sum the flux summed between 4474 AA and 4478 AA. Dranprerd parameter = 97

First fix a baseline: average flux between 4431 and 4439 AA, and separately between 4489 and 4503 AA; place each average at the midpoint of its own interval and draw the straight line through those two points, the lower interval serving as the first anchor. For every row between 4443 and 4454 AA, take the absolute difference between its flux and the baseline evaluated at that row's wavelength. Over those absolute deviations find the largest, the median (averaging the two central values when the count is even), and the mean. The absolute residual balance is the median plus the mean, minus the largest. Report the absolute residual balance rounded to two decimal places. 0.03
